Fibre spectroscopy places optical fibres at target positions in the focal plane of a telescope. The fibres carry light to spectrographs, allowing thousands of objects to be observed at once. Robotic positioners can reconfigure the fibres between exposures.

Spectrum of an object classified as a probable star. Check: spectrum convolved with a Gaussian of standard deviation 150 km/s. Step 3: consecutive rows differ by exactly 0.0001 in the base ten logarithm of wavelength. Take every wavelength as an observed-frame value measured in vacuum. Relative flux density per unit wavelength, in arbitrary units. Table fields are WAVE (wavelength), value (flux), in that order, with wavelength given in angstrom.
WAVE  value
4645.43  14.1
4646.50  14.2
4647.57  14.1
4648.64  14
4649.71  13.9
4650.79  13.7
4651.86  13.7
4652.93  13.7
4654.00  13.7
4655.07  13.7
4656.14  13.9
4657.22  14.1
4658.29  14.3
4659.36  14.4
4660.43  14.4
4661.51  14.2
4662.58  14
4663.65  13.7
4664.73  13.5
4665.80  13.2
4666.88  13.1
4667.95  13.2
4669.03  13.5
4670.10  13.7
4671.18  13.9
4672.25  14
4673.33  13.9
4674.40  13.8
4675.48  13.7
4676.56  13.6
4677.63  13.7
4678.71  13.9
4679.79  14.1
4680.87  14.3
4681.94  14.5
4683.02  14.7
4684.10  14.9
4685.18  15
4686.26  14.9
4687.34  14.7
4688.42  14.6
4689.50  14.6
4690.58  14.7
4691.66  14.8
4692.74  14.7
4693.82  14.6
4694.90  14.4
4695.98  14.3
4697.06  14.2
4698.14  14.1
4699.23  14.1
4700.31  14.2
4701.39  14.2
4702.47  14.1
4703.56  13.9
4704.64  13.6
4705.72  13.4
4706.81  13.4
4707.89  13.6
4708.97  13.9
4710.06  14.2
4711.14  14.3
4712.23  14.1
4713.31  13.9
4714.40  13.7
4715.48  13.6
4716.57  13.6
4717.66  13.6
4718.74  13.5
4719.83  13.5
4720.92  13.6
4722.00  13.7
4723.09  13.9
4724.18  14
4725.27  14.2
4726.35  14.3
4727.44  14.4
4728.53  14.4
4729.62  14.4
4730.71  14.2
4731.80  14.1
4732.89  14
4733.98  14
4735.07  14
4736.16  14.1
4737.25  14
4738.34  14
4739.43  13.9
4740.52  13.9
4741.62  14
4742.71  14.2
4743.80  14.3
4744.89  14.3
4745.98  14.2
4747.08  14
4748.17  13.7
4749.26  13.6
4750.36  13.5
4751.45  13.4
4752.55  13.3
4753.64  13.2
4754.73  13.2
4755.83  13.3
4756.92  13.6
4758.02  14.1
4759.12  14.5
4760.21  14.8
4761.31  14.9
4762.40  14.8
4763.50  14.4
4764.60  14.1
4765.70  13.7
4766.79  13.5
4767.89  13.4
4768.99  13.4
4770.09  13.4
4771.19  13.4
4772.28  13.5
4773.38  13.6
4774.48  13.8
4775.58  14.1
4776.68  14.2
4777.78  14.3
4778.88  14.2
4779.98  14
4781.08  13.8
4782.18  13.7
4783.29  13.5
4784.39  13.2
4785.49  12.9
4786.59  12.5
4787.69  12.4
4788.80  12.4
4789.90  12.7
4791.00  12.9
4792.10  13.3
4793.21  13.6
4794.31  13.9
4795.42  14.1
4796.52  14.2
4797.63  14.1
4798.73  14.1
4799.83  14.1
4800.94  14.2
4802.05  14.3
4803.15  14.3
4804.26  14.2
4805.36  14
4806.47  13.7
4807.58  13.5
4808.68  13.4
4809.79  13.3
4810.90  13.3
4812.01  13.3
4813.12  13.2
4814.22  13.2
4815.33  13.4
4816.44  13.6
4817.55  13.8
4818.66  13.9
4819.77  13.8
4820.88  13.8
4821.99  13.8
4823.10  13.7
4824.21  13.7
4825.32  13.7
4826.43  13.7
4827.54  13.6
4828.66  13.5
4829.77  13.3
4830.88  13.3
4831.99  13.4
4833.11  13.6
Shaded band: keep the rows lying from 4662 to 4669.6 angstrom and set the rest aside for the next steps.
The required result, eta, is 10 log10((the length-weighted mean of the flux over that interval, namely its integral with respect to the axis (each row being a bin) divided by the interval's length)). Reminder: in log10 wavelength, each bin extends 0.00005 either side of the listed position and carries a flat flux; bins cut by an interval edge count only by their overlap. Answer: 11.3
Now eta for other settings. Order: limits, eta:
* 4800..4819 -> 11.4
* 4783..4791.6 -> 11.1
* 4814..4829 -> 11.4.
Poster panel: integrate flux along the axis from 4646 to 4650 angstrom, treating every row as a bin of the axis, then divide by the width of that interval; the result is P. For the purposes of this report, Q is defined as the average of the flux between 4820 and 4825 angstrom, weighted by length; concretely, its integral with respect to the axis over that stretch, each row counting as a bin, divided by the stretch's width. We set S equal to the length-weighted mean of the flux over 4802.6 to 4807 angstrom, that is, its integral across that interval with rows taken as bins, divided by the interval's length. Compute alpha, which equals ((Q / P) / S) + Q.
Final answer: 13.8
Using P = 14.06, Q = 13.8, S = 14.1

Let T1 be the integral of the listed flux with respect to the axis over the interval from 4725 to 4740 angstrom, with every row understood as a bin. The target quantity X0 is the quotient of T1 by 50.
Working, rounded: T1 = 212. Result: 4.24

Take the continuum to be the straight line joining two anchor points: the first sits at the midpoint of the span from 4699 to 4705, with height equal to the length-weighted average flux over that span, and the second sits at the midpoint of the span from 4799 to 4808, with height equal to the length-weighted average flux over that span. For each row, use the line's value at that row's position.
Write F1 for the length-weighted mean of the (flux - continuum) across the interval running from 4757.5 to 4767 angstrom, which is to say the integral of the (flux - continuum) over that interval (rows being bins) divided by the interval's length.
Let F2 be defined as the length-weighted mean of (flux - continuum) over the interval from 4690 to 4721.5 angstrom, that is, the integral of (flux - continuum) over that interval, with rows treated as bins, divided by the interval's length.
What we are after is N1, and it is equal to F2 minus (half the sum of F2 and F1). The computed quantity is -0.2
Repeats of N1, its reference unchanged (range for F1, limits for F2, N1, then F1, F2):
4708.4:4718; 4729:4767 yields 0.0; -0.15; -0.06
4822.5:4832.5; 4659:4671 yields 0.1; -0.50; -0.32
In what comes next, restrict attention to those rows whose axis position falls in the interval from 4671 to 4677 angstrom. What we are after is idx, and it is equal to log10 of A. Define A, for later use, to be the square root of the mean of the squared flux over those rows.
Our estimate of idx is 1.14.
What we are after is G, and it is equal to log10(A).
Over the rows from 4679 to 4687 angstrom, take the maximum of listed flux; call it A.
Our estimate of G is 1.18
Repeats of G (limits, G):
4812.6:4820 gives 1.14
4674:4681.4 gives 1.16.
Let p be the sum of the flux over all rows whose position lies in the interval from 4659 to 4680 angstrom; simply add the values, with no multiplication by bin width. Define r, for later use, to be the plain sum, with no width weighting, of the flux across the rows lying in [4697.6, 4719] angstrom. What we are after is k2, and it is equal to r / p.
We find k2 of 1.01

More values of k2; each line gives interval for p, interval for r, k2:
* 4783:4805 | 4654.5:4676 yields 1.02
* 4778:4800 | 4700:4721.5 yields 1.02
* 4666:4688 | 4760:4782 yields 0.99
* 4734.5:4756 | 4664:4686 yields 1.01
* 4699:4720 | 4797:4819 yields 0.99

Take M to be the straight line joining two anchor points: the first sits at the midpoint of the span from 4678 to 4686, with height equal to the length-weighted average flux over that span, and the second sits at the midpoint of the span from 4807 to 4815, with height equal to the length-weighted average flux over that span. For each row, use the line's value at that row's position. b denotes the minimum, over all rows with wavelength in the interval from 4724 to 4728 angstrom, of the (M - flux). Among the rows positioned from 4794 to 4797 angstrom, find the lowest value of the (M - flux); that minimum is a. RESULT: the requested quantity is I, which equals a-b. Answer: -0.4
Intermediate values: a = -0.7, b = -0.33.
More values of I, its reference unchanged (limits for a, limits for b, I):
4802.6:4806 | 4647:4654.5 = -1.6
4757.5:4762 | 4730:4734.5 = -1.0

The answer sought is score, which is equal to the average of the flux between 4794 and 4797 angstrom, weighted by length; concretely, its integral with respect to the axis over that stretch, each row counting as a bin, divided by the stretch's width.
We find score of 14.07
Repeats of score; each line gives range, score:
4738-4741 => 13.94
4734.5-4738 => 14.04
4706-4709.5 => 13.62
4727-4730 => 14.39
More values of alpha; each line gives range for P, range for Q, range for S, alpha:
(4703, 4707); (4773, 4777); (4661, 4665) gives 14.0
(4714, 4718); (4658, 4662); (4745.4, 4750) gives 14.4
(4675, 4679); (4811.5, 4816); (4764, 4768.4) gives 13.4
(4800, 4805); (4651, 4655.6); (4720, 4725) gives 13.8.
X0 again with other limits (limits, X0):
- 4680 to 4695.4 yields 4.52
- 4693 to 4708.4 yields 4.32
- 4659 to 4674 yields 4.13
